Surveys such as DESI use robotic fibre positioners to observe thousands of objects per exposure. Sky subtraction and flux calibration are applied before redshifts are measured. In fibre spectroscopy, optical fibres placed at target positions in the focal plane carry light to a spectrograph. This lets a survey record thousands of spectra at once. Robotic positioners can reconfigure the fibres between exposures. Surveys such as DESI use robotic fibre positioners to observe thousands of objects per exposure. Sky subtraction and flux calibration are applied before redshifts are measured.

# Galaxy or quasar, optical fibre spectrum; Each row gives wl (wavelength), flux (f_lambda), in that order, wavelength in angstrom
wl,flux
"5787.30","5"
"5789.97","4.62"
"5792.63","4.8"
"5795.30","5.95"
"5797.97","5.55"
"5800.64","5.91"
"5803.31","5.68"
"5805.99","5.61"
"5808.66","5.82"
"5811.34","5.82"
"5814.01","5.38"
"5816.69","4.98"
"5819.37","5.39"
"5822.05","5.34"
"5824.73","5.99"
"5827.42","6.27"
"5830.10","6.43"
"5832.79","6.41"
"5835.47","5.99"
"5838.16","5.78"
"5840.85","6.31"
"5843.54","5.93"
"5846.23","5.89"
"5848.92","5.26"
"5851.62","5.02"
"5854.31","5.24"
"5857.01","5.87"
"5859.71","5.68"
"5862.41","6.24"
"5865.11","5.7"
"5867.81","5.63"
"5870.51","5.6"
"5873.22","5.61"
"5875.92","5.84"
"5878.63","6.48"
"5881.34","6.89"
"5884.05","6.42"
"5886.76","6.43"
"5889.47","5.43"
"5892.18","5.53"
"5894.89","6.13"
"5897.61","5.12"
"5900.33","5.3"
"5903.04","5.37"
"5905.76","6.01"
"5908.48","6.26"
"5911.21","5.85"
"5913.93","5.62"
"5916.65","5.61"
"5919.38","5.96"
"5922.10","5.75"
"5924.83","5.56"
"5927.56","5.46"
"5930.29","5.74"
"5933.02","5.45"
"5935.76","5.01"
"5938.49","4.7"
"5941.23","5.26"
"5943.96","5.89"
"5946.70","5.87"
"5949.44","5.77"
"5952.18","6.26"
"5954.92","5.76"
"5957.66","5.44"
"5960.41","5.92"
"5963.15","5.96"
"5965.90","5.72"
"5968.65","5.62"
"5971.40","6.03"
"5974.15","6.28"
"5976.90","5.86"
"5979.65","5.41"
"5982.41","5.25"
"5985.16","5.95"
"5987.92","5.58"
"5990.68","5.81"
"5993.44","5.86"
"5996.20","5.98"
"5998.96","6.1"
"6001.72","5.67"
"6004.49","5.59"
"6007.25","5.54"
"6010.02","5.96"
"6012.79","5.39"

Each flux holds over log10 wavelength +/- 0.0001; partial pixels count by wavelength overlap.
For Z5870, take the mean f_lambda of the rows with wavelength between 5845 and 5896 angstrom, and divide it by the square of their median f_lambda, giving 0.180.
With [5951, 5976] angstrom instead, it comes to 0.168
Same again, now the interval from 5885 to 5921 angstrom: 0.182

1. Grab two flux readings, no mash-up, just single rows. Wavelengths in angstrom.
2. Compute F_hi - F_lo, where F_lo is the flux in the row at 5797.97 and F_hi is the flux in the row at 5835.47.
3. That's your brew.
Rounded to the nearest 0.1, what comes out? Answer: 0.4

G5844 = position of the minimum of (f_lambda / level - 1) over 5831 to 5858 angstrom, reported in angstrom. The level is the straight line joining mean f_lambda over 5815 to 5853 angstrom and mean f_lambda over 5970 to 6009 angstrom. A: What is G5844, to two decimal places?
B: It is 5851.62 angstrom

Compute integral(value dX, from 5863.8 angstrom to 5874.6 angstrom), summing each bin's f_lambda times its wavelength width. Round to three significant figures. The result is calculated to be 60.9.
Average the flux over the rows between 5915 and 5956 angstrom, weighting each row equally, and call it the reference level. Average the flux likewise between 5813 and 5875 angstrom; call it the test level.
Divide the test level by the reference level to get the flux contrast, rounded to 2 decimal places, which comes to 1.02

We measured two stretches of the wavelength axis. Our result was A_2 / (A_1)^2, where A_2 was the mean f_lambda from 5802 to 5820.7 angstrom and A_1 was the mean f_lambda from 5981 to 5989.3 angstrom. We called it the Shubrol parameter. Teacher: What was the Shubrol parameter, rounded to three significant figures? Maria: 0.177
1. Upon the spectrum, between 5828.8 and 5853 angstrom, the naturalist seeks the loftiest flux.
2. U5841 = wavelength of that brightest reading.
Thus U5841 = 5830.10 angstrom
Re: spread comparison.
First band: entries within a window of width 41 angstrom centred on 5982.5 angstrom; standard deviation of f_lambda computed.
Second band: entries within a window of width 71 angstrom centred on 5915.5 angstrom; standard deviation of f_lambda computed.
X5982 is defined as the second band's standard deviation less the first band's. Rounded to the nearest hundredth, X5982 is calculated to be 0.21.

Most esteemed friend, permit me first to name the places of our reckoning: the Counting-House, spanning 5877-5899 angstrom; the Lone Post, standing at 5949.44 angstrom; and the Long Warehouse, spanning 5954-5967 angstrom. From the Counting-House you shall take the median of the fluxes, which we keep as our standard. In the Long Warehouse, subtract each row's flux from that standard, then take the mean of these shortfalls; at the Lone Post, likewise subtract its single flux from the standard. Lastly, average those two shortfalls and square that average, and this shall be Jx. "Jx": 0.3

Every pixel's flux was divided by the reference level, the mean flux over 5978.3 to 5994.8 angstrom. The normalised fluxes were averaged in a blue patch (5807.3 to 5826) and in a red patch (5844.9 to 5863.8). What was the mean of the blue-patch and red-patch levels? 0.99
